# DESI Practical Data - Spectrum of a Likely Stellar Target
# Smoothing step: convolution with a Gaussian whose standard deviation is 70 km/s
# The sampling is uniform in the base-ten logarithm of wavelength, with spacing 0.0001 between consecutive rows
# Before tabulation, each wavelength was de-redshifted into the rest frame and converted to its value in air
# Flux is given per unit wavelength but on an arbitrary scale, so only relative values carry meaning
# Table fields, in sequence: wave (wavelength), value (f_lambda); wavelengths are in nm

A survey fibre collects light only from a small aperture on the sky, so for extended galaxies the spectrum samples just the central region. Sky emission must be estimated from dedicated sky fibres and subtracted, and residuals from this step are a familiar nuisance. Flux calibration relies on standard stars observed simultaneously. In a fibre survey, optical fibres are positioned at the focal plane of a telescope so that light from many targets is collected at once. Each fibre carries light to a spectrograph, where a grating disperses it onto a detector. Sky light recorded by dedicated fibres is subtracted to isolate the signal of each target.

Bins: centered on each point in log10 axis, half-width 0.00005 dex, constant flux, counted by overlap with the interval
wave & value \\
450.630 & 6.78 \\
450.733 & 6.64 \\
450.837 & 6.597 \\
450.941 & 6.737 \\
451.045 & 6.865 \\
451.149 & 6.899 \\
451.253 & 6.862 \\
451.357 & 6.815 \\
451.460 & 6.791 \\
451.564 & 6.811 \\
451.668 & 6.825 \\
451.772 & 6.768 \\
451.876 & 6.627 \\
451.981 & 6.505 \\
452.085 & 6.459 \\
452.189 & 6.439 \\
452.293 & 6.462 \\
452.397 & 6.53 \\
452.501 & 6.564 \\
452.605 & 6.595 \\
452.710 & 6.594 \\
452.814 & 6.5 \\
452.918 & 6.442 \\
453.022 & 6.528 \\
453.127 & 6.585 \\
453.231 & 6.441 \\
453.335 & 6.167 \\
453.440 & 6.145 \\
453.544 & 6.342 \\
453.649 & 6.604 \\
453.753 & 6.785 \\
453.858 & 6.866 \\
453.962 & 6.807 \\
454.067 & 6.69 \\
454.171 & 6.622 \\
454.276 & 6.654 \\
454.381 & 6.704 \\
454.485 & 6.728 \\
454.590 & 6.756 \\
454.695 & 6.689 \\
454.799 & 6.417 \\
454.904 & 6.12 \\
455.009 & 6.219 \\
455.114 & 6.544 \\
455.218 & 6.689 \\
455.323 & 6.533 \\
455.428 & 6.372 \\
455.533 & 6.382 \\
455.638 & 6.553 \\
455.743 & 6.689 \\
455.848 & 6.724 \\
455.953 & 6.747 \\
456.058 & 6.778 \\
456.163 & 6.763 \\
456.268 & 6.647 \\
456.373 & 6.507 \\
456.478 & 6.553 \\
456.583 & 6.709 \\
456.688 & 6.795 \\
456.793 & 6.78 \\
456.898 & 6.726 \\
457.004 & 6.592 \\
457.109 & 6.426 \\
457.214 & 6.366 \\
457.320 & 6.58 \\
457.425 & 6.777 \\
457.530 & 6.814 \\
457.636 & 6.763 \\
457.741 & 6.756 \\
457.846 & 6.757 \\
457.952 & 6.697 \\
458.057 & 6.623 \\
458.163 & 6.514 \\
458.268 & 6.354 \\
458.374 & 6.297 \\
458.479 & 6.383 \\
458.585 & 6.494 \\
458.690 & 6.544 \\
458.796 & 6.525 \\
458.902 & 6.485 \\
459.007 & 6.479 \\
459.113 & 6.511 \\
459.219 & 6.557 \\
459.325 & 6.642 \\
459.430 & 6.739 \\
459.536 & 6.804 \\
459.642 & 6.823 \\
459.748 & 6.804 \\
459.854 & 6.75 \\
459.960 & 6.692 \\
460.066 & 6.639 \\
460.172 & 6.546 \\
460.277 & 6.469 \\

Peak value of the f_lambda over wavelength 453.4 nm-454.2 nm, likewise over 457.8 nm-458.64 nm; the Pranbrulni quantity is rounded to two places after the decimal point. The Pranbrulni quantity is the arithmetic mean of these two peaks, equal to 6.81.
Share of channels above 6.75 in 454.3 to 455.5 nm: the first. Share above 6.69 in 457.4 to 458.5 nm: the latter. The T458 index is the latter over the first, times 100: 600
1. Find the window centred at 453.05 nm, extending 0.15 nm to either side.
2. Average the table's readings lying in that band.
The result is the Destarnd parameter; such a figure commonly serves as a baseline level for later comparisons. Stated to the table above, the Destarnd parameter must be 6.52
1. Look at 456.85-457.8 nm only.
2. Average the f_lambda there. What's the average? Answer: 6.644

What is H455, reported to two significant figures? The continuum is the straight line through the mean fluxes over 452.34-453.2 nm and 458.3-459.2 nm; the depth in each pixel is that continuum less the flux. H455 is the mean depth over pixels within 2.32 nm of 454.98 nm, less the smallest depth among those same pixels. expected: 0.28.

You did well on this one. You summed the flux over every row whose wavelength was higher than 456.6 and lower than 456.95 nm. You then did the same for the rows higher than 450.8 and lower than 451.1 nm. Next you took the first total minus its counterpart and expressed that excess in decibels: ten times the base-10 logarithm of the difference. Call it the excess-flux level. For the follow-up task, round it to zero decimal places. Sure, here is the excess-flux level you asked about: -10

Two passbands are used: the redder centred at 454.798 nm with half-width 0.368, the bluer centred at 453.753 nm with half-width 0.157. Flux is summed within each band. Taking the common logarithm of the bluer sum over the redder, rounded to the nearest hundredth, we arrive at -0.35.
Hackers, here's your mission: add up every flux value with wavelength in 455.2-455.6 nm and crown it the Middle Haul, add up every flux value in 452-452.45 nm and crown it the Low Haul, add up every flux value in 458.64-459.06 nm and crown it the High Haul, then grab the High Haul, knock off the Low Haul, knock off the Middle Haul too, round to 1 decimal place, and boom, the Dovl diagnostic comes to -25.8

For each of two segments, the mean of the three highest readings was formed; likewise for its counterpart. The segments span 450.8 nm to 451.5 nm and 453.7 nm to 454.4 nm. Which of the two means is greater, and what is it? 6.88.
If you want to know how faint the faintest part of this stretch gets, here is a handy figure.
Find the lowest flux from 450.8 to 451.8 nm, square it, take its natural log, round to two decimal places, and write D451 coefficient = 3.77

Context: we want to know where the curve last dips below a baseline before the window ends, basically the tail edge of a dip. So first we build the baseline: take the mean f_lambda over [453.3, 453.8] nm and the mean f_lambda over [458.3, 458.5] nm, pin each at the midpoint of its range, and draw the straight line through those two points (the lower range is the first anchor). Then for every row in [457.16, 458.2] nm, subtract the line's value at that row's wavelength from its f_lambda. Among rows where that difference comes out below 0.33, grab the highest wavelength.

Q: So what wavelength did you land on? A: 458.163 nm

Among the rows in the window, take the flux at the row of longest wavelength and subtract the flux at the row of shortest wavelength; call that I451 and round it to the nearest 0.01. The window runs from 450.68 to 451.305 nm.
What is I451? 0.22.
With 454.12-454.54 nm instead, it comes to 0.11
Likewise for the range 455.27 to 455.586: -0.15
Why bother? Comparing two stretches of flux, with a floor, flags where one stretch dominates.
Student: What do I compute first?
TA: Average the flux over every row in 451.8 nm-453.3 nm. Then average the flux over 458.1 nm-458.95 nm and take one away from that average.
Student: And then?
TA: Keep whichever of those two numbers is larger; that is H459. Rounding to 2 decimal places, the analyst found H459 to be 6.52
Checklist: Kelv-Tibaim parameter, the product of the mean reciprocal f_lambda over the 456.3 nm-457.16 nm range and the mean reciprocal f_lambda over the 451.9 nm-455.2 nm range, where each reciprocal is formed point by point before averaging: 0.0231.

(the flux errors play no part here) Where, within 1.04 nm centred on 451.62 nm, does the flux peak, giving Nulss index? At 451.149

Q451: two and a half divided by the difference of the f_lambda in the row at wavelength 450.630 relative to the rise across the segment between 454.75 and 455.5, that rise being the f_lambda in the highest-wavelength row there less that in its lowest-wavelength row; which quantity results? 0.366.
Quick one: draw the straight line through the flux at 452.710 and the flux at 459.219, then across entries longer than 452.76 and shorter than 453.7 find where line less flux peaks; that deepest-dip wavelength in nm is 453.440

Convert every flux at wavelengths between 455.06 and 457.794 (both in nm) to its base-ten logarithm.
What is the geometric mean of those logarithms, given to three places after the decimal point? 0.822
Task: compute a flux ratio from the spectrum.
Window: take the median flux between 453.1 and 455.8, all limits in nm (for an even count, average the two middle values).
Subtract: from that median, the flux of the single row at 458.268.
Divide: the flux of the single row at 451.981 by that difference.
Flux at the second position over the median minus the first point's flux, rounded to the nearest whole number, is 27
